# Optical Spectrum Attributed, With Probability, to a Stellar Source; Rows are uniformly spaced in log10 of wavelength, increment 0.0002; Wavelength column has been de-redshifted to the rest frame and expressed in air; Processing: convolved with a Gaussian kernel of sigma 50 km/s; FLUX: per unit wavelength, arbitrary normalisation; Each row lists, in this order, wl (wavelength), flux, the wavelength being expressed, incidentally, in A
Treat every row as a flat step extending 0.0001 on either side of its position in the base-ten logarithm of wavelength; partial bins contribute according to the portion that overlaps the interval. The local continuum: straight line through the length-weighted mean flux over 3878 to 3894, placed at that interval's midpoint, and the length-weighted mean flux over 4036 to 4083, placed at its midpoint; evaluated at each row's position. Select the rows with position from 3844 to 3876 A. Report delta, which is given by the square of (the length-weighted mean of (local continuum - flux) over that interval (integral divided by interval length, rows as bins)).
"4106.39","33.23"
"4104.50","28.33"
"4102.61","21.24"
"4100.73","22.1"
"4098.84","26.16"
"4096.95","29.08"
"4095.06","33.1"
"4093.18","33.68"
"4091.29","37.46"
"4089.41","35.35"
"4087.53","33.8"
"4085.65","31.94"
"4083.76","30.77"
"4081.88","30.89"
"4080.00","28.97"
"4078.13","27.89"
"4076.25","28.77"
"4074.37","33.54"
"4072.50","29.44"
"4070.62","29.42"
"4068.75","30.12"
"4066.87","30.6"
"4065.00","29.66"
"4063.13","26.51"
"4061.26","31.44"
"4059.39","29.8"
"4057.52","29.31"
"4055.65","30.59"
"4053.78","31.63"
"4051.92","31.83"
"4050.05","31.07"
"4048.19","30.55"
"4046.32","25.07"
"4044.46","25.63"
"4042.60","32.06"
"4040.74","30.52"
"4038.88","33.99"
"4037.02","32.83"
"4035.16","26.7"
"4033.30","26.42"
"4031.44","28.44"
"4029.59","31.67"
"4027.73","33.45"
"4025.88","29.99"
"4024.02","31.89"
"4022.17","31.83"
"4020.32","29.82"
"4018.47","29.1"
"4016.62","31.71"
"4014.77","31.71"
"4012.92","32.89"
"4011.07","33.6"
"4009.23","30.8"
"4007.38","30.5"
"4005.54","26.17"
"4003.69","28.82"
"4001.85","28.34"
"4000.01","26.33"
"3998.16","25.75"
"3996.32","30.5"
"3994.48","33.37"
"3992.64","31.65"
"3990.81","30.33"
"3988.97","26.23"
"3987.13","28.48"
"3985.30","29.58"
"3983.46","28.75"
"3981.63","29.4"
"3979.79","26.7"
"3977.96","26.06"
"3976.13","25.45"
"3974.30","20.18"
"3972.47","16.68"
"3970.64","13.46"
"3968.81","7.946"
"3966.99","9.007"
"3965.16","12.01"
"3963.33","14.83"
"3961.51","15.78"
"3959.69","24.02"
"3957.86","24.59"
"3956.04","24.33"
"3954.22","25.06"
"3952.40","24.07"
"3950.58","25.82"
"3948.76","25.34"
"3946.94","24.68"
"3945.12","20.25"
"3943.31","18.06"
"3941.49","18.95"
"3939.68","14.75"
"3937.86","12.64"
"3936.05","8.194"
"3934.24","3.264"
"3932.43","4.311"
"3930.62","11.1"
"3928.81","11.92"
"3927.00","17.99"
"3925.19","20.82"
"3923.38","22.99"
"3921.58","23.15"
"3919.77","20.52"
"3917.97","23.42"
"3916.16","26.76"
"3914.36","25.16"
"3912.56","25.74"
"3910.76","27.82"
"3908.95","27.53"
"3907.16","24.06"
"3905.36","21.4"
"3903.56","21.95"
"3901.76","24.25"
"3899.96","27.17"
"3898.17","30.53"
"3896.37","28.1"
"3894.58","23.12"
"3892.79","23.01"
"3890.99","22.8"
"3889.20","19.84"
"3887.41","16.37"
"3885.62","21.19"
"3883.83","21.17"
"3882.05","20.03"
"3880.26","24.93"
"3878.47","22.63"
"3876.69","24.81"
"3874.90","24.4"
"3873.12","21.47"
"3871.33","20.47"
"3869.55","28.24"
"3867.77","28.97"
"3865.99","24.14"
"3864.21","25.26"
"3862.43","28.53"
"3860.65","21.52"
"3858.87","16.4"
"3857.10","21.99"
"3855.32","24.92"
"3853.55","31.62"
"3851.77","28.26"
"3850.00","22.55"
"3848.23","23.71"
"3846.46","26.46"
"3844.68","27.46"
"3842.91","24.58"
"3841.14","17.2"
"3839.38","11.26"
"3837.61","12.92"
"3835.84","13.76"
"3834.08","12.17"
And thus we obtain 23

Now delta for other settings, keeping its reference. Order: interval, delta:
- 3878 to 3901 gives 3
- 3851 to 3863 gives 23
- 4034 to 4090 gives 0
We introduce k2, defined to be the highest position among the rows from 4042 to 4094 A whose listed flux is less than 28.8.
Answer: 4078.13 A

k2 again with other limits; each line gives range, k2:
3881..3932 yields 3930.62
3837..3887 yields 3885.62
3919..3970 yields 3968.81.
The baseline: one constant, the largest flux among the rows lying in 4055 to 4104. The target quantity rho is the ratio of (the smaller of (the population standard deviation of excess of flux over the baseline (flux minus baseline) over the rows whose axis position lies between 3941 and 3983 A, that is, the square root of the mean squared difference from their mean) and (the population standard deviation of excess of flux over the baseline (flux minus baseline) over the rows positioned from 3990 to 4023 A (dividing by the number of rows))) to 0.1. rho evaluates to 23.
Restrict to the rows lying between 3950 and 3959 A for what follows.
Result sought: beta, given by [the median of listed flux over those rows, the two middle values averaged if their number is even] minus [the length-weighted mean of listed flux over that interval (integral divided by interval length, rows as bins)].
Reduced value -0.1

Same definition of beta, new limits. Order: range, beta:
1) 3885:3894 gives 0.5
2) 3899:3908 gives 0.3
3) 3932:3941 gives -1.2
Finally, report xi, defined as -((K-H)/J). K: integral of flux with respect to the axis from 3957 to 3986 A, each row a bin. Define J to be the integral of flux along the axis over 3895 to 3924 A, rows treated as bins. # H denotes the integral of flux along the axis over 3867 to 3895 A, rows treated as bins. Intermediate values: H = 635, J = 726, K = 586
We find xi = 0.1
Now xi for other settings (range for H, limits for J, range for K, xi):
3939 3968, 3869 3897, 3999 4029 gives -0.5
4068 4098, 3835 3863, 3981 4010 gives 0.2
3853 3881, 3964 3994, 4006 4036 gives -0.3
